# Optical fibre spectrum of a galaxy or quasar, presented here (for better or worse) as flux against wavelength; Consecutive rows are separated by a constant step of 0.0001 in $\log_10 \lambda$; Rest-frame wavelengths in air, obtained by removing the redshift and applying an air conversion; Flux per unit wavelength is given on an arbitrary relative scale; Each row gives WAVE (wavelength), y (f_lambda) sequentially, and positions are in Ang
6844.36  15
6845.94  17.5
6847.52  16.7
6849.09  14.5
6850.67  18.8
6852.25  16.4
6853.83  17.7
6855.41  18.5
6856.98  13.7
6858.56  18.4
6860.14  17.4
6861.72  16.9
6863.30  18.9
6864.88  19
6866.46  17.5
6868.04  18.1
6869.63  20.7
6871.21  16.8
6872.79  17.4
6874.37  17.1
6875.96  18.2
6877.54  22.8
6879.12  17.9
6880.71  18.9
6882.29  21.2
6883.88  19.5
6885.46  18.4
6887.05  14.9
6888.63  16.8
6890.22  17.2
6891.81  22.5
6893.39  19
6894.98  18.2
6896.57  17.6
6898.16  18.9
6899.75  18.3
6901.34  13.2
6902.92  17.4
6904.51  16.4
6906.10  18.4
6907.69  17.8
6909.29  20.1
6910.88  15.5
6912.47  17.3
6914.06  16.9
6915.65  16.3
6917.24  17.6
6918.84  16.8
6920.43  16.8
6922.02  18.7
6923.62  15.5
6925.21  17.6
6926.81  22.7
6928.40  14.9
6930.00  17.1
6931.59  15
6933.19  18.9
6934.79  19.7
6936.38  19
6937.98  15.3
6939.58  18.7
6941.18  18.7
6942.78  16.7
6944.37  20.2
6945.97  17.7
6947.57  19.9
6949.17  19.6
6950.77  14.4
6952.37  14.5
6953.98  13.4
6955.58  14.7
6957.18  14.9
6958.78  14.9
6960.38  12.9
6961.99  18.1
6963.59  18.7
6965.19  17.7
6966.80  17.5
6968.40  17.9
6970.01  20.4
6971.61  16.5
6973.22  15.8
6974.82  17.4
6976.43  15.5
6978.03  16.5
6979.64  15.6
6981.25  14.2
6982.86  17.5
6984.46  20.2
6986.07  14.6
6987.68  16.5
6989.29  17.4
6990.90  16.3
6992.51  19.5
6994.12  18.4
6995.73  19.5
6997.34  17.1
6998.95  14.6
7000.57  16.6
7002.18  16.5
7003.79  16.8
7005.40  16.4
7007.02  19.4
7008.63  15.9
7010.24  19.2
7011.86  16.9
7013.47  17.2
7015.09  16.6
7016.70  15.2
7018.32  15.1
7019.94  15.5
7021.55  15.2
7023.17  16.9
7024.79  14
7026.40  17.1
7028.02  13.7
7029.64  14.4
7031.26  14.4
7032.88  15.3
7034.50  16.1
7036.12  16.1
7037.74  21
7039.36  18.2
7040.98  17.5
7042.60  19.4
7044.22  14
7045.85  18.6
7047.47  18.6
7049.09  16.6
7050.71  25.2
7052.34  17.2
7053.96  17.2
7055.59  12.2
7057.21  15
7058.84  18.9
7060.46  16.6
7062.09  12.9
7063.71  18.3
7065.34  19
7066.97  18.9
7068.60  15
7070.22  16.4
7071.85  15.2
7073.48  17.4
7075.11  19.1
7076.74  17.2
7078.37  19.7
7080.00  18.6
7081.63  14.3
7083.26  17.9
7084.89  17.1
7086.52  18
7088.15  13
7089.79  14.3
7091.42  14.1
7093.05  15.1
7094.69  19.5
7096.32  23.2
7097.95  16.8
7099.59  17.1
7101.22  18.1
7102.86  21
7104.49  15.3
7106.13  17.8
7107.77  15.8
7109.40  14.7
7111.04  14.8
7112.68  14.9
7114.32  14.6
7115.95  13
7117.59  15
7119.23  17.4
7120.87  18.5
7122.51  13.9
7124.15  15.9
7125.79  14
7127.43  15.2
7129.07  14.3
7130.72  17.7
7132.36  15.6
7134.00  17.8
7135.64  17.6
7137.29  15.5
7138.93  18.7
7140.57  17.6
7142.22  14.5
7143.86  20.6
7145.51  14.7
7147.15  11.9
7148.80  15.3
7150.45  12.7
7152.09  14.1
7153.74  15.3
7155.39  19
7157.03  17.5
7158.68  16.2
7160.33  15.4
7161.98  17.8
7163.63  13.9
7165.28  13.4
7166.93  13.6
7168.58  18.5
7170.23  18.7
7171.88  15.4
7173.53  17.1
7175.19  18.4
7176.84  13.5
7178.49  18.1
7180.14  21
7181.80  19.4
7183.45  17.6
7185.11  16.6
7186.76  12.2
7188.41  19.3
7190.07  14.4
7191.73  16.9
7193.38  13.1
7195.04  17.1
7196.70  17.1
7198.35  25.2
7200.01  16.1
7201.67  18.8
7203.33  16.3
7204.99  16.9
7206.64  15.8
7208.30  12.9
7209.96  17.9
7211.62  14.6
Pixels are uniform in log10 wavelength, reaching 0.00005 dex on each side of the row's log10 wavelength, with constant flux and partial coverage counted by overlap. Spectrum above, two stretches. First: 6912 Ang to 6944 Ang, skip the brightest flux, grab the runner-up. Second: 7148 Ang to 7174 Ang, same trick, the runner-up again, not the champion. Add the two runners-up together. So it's 38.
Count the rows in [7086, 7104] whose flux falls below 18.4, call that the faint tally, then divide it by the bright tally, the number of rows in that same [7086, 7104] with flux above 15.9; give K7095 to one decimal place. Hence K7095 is 1.1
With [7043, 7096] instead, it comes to 1.0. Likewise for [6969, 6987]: 1.5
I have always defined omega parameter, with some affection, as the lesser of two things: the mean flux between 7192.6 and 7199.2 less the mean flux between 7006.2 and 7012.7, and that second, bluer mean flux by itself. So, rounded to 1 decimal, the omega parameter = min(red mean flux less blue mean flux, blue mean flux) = 0.3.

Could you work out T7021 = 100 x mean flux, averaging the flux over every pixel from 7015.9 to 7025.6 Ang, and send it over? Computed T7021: 1532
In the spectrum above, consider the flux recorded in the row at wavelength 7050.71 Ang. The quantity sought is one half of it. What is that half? 12.6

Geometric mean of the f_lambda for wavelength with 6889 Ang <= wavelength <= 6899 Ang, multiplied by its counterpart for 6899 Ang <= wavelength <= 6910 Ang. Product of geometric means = 325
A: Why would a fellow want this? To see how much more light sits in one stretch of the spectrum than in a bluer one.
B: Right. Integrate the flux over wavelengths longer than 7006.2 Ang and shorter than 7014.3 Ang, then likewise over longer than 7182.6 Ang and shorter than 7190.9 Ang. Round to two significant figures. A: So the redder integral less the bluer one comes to -10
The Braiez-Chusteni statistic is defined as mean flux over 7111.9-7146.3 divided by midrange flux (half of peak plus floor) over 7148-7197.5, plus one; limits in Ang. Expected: 1.97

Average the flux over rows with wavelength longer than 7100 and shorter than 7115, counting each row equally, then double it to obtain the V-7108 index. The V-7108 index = 32.7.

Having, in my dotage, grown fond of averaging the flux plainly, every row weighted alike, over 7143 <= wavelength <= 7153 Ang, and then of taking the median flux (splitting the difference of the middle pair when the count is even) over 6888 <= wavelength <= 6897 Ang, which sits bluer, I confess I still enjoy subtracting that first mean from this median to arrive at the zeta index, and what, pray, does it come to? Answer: 3.0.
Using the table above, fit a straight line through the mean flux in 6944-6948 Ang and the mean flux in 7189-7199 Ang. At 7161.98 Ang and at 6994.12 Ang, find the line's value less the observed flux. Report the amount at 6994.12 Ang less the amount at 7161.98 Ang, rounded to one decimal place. 0.7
